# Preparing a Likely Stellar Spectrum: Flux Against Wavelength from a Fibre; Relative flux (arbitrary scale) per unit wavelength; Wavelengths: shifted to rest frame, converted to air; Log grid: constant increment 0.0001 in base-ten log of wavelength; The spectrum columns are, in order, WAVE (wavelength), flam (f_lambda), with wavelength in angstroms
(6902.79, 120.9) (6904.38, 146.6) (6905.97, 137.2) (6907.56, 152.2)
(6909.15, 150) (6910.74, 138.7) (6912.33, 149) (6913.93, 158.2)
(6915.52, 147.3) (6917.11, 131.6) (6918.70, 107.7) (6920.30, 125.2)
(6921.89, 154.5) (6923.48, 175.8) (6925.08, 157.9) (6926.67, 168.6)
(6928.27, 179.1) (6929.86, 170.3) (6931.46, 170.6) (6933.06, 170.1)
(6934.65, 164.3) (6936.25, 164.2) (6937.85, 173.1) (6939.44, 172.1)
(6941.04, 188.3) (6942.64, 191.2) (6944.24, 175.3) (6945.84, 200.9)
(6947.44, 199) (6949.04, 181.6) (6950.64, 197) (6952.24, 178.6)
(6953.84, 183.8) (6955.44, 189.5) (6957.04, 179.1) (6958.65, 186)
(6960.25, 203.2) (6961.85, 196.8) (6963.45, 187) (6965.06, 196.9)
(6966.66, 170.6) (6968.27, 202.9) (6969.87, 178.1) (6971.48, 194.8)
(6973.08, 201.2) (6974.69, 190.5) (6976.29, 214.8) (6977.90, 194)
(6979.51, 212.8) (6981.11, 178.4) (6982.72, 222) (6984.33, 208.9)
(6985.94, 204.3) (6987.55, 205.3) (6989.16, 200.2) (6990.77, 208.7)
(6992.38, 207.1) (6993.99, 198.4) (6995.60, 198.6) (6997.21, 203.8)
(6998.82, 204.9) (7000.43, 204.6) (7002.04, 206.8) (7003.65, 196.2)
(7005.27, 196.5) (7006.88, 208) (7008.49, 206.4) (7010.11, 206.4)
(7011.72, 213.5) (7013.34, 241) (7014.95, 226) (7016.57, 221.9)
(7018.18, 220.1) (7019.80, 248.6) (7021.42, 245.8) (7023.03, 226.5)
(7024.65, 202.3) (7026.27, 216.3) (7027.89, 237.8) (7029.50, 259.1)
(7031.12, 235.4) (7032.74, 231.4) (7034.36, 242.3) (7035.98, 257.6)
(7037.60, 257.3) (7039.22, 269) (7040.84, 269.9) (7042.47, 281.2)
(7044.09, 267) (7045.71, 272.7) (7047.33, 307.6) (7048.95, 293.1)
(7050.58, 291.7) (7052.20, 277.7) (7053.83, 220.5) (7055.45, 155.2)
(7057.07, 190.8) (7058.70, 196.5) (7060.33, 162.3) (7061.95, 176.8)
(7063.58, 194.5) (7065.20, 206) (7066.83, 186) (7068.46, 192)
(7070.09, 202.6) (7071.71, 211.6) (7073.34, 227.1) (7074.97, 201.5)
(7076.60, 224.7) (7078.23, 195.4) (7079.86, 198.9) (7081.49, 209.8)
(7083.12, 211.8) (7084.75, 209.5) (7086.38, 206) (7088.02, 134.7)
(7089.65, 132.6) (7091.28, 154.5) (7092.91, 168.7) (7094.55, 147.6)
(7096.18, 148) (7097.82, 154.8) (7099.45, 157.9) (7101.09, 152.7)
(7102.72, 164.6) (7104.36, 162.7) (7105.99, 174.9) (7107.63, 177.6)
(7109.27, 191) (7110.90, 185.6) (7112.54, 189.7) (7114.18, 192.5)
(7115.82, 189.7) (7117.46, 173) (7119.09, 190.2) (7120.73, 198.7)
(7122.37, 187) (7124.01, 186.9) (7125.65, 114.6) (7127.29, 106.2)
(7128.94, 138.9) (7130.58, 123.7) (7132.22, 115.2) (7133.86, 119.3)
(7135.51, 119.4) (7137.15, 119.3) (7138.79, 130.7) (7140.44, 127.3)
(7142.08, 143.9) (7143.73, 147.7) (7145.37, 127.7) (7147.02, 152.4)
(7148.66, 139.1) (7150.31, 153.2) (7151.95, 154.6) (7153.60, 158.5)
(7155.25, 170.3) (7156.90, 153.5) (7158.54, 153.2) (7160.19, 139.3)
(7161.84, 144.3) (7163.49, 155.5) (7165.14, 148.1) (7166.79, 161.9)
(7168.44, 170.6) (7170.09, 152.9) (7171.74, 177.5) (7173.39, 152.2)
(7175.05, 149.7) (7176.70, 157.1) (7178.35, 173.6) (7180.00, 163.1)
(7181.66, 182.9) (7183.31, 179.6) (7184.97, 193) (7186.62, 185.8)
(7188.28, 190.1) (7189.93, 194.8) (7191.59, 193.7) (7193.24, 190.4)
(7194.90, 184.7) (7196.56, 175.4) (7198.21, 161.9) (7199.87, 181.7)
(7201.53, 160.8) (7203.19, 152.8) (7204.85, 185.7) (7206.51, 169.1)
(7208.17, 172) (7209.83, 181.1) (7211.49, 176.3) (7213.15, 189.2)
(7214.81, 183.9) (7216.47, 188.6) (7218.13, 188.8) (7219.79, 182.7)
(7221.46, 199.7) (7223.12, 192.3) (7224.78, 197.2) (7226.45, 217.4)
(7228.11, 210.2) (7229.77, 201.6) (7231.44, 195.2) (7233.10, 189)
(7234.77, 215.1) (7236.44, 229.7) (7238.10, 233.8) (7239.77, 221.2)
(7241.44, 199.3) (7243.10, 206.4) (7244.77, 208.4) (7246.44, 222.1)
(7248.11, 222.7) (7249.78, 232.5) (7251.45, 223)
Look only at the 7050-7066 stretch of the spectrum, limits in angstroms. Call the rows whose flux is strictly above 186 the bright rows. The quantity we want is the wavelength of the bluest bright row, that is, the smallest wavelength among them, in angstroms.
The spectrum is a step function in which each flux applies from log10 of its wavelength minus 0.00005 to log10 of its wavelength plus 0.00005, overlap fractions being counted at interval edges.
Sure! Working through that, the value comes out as 7050.58 angstroms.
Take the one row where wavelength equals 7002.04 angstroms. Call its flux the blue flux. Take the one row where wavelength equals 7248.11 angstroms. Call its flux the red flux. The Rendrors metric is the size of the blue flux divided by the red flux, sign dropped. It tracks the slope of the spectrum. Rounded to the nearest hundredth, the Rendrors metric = 0.93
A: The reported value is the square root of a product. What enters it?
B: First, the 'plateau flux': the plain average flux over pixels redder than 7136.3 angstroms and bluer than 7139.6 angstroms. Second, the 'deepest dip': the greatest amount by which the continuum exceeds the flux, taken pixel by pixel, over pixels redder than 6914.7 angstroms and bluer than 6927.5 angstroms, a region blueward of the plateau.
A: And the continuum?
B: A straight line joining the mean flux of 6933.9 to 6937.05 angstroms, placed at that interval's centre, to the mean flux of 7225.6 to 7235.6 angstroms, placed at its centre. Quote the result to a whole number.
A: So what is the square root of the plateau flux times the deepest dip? 82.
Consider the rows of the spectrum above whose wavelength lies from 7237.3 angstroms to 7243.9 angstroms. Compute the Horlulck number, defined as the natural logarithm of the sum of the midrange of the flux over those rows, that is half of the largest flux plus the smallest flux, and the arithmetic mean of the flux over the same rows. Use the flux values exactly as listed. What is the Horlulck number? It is 6.07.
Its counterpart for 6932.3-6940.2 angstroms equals 5.82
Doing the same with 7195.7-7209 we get 5.83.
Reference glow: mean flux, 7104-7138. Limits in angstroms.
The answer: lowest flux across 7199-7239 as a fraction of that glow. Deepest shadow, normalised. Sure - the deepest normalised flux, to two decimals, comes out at 0.96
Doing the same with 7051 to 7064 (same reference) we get 0.97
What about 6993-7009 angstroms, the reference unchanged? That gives 1.23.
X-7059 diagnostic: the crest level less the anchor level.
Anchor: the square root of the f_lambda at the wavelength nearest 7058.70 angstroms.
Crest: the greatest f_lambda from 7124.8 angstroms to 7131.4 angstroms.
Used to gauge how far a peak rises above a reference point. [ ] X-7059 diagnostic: 125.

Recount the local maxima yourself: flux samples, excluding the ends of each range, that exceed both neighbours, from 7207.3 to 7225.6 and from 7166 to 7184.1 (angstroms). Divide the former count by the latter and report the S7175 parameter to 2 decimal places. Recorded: 1.00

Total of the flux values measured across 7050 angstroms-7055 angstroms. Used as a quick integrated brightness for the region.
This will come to 790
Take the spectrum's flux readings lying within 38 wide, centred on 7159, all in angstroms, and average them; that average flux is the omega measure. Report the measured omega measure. 152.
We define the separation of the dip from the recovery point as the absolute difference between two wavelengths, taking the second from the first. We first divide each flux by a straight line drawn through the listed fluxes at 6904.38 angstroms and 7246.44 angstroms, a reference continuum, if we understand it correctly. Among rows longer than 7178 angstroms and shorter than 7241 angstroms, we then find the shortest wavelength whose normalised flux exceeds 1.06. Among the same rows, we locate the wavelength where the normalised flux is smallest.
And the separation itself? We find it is 34.9 angstroms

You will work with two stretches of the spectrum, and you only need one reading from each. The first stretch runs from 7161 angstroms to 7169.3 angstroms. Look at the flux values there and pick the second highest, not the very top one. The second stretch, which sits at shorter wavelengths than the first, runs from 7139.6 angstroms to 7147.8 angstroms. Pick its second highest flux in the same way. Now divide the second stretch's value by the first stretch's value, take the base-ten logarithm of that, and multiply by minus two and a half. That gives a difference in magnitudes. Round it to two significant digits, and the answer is 0.10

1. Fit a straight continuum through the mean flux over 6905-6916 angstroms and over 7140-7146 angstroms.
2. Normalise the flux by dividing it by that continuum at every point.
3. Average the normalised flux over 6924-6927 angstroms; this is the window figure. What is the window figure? 1.11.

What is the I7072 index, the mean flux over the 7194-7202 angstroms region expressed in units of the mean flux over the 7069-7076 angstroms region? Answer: 0.82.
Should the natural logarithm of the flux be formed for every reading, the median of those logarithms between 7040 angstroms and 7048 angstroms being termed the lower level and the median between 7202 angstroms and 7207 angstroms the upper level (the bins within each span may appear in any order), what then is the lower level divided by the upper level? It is 1.09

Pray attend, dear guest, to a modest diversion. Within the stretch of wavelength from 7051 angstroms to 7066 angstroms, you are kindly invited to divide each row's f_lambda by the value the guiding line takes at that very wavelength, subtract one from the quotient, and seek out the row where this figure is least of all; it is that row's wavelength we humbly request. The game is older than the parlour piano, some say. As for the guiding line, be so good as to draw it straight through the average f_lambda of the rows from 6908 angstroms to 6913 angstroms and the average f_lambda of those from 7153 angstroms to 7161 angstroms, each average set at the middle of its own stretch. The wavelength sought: 7055.45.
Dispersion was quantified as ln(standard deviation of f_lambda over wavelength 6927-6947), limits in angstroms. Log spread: 2.4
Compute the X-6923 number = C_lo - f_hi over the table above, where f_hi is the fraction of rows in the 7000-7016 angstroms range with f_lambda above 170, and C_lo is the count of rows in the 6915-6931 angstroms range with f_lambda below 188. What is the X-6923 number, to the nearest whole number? 9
